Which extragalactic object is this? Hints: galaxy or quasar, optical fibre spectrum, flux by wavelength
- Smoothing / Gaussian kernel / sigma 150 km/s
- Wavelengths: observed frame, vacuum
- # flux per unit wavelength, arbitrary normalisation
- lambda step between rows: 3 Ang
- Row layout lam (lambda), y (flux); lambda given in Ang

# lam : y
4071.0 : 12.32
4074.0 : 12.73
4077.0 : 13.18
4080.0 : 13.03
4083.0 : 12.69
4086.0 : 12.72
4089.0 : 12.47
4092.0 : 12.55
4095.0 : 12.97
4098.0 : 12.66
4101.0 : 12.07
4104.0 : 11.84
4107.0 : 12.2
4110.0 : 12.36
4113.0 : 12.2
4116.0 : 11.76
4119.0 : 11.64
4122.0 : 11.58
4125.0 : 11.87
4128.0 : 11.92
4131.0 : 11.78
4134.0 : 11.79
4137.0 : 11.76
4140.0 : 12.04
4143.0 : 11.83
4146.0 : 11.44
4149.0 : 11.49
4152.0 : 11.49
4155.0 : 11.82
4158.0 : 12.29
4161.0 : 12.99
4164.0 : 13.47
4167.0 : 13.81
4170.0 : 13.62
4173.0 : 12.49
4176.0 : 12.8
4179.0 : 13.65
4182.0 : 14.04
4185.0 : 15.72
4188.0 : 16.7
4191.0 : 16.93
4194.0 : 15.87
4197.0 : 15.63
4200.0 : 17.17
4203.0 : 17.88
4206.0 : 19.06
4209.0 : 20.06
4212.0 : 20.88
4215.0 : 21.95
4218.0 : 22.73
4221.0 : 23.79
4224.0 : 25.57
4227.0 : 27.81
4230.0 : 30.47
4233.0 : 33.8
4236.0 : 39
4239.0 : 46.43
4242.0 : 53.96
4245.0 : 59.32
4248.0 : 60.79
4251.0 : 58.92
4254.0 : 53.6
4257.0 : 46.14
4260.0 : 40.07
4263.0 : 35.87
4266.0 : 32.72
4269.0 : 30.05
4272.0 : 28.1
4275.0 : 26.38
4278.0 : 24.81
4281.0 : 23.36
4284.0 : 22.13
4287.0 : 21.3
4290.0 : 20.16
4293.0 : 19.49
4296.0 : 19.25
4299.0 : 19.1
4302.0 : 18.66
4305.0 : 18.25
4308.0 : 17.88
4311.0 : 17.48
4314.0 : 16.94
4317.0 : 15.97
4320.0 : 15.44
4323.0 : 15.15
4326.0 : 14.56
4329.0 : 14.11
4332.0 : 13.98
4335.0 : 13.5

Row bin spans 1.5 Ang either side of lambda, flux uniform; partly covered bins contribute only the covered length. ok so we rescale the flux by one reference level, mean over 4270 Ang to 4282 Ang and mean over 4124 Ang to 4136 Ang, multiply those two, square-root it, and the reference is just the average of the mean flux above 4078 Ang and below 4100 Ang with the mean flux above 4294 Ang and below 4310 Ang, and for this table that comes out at 1.1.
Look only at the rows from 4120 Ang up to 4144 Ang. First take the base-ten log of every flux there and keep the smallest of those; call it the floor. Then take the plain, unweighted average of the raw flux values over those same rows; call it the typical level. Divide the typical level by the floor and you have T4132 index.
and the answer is 11.1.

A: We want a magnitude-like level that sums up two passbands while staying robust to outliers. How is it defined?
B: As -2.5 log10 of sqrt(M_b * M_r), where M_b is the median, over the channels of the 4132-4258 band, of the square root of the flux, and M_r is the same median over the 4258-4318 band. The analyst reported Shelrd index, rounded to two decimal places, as -1.59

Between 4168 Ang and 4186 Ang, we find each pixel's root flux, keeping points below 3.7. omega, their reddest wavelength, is 4179.0 Ang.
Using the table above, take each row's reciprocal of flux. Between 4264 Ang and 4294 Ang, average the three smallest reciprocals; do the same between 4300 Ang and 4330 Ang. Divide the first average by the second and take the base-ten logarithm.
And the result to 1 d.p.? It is -0.2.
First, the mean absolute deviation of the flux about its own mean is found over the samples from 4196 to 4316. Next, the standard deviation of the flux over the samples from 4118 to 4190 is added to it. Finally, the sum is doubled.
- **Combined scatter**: 24.0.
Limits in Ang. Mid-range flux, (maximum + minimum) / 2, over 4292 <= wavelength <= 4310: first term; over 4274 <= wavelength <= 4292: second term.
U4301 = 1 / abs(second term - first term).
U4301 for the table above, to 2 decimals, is 0.22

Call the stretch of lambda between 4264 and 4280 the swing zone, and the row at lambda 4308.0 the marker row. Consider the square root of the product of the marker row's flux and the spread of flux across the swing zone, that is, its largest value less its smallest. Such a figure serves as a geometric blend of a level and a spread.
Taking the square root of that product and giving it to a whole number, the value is 12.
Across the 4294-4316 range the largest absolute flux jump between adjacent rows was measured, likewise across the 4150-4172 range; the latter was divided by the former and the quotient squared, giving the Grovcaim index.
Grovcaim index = 1.7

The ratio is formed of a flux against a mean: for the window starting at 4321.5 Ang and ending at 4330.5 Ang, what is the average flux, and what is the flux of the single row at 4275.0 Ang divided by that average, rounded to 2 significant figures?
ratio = 1.8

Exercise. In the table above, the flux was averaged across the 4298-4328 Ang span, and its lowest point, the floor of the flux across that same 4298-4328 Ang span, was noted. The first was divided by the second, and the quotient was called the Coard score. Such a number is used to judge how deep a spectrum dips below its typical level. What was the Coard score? 1.16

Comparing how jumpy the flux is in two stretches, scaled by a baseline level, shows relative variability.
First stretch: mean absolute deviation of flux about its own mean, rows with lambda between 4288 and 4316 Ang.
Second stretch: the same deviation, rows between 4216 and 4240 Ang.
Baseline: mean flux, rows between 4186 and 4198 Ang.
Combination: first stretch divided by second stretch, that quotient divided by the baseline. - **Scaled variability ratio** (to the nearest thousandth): 0.008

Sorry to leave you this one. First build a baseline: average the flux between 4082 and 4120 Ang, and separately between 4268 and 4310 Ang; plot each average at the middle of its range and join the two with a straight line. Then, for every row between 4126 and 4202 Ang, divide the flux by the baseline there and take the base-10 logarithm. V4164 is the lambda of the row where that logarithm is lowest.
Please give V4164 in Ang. 4152.0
